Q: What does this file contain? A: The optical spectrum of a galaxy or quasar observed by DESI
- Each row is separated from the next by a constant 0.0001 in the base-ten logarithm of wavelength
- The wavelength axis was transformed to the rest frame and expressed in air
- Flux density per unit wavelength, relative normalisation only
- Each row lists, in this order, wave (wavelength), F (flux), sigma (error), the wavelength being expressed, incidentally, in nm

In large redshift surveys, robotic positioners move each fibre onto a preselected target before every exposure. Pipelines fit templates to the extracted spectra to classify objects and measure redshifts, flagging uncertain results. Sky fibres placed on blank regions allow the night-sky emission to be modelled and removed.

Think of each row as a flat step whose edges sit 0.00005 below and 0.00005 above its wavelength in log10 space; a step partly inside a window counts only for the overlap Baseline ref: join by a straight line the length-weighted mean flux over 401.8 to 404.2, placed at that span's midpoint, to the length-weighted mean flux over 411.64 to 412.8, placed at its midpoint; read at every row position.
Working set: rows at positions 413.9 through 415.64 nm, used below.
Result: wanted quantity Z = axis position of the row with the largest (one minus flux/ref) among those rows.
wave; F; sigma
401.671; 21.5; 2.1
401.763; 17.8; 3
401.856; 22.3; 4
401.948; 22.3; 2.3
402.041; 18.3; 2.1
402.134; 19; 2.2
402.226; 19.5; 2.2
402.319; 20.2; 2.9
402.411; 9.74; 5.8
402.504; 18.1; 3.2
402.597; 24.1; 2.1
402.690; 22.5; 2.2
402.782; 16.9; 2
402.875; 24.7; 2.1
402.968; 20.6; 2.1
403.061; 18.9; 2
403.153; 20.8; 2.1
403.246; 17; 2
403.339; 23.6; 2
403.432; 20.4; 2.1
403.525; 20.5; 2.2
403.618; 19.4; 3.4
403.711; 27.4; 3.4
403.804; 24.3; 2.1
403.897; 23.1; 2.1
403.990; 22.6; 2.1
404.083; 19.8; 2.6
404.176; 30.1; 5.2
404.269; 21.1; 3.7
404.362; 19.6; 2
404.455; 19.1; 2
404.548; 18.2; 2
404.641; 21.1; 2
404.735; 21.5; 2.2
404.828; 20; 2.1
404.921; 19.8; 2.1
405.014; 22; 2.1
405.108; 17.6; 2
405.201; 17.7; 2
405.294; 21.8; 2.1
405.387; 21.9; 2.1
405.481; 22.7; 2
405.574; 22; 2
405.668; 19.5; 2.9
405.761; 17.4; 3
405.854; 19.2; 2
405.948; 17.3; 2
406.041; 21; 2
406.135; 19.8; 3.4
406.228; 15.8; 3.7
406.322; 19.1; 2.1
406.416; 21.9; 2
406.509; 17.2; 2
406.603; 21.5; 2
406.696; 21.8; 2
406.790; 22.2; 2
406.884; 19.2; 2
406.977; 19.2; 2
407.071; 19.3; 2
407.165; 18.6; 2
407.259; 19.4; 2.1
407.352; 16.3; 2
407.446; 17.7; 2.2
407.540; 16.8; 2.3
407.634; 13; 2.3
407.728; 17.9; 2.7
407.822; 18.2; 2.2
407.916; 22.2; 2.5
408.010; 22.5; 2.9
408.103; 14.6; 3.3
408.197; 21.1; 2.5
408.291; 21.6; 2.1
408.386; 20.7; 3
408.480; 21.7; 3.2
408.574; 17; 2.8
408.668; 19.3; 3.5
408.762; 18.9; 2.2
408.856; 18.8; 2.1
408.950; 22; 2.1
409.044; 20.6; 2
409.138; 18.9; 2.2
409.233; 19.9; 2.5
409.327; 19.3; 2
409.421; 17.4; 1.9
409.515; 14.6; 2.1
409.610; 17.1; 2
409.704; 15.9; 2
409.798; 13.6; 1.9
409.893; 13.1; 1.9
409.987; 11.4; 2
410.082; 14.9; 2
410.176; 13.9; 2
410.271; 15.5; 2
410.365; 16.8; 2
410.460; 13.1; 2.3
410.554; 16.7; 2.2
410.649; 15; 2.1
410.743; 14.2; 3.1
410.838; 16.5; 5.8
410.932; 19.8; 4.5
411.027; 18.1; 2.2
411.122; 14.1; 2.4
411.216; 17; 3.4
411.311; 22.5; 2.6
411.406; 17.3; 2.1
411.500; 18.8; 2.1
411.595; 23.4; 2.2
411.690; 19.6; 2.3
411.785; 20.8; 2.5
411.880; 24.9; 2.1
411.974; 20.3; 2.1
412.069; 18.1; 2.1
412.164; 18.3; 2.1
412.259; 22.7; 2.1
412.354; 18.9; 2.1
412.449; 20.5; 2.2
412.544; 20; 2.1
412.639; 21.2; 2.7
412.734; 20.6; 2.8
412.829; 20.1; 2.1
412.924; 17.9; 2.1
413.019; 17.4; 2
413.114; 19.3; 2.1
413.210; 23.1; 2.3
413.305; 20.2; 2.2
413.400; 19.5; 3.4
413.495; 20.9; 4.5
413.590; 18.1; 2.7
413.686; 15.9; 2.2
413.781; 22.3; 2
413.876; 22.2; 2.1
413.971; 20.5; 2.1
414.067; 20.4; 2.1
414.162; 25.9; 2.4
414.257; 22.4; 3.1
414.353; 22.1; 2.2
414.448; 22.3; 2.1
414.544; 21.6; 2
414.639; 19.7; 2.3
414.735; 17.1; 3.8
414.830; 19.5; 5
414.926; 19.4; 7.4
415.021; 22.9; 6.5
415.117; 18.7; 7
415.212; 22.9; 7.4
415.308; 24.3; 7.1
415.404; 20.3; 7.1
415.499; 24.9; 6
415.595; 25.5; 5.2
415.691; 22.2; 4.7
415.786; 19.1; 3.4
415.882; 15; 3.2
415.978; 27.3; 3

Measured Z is 414.735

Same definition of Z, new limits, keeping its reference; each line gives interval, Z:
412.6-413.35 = 413.019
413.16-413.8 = 413.686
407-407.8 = 407.634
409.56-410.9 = 409.987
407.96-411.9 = 409.987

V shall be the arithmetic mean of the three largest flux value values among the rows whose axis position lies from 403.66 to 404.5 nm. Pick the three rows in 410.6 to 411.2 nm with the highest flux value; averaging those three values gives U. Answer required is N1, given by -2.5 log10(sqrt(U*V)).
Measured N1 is -3.37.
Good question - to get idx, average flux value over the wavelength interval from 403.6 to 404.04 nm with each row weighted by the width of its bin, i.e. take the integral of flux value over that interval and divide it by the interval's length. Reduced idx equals 23.6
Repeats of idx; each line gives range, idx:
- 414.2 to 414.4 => 22.4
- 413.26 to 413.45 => 19.9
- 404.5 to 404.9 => 20.2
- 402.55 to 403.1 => 21.3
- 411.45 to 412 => 21.3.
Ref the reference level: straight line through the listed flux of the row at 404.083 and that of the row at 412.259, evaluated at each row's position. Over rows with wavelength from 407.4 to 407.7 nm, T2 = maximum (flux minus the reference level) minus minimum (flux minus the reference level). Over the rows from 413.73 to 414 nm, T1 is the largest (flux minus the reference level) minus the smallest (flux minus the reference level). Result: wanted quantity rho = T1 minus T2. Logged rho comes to -3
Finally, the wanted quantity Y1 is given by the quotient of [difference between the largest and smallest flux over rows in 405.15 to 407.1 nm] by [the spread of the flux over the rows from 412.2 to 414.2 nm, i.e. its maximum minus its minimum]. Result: 0.7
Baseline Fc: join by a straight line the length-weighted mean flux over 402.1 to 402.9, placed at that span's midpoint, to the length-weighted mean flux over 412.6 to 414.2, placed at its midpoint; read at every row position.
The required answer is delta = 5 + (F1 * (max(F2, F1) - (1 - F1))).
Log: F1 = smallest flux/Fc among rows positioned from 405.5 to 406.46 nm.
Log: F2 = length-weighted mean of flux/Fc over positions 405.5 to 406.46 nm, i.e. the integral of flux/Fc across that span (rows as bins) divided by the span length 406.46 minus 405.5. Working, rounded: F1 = 0.80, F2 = 0.99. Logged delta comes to 5.64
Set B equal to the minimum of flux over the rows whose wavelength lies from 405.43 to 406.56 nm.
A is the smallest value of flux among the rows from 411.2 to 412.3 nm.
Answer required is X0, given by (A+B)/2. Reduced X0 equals 16.4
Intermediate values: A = 17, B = 15.8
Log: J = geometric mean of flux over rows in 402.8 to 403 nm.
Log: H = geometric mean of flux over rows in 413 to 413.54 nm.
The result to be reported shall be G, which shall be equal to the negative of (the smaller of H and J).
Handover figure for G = -20.0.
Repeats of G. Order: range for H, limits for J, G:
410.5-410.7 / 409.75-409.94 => -13.3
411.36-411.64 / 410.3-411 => -15.9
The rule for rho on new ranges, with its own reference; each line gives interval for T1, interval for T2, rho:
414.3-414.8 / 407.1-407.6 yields 2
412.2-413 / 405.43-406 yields -1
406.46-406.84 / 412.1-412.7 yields 1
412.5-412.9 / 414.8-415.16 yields -3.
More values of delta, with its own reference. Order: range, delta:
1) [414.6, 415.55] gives 5.72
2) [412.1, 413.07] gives 5.72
